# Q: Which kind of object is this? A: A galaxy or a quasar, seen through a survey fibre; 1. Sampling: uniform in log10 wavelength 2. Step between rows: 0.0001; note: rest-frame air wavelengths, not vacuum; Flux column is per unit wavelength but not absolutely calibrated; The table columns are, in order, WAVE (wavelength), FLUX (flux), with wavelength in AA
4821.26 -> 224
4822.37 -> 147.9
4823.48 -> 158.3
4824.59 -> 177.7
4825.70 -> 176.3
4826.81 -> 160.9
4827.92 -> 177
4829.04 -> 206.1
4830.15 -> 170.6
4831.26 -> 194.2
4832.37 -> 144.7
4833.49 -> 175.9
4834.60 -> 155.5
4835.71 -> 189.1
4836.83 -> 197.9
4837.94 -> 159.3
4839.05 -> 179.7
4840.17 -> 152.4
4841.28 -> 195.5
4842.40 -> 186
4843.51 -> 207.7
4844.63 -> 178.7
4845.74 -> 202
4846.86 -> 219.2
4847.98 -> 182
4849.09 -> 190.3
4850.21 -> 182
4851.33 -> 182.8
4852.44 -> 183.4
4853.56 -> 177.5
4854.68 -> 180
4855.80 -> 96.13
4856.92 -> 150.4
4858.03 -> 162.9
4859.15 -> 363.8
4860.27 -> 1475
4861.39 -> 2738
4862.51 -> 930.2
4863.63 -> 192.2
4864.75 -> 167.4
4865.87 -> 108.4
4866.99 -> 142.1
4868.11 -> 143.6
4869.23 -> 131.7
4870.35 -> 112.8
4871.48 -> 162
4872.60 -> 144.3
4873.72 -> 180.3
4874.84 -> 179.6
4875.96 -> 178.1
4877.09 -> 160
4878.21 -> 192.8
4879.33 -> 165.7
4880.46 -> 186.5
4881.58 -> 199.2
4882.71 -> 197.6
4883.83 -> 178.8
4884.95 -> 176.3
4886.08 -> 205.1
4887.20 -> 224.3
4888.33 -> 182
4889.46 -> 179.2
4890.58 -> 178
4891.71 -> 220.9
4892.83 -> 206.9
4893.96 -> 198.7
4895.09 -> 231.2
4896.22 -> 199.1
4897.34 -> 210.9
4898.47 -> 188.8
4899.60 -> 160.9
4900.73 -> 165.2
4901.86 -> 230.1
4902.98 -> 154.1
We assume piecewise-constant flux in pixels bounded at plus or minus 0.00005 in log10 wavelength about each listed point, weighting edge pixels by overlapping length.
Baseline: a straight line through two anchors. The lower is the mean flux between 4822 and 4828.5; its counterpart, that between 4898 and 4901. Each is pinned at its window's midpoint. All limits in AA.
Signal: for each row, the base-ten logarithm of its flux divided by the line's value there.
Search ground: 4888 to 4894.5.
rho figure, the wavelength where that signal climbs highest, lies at 4891.71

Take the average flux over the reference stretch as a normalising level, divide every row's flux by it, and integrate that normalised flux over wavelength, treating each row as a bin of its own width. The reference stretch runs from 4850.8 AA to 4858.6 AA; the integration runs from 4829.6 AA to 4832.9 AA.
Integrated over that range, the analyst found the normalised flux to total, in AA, 3.5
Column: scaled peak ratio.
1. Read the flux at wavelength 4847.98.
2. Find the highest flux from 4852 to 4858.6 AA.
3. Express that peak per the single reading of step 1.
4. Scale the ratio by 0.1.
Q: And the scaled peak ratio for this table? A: 0.101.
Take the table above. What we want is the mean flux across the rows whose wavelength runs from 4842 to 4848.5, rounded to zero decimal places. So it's 196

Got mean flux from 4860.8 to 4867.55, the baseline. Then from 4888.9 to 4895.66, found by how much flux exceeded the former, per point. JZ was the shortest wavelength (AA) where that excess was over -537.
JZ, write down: 4889.46 AA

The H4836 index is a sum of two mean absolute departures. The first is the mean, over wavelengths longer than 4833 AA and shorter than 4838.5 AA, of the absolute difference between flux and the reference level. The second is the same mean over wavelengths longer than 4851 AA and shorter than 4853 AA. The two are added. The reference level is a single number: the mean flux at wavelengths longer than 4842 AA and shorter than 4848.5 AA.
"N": 34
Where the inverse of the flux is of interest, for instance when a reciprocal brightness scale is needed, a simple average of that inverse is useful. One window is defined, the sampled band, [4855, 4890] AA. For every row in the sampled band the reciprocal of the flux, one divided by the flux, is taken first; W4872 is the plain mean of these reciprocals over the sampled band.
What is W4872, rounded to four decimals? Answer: 0.0056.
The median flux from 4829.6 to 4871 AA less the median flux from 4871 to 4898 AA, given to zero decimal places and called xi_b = -4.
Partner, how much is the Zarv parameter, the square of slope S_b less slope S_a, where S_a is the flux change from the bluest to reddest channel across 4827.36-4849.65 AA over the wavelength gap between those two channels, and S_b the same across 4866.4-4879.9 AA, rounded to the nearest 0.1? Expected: 1.6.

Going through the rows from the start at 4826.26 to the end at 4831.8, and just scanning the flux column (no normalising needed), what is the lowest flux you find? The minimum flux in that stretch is 160.9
